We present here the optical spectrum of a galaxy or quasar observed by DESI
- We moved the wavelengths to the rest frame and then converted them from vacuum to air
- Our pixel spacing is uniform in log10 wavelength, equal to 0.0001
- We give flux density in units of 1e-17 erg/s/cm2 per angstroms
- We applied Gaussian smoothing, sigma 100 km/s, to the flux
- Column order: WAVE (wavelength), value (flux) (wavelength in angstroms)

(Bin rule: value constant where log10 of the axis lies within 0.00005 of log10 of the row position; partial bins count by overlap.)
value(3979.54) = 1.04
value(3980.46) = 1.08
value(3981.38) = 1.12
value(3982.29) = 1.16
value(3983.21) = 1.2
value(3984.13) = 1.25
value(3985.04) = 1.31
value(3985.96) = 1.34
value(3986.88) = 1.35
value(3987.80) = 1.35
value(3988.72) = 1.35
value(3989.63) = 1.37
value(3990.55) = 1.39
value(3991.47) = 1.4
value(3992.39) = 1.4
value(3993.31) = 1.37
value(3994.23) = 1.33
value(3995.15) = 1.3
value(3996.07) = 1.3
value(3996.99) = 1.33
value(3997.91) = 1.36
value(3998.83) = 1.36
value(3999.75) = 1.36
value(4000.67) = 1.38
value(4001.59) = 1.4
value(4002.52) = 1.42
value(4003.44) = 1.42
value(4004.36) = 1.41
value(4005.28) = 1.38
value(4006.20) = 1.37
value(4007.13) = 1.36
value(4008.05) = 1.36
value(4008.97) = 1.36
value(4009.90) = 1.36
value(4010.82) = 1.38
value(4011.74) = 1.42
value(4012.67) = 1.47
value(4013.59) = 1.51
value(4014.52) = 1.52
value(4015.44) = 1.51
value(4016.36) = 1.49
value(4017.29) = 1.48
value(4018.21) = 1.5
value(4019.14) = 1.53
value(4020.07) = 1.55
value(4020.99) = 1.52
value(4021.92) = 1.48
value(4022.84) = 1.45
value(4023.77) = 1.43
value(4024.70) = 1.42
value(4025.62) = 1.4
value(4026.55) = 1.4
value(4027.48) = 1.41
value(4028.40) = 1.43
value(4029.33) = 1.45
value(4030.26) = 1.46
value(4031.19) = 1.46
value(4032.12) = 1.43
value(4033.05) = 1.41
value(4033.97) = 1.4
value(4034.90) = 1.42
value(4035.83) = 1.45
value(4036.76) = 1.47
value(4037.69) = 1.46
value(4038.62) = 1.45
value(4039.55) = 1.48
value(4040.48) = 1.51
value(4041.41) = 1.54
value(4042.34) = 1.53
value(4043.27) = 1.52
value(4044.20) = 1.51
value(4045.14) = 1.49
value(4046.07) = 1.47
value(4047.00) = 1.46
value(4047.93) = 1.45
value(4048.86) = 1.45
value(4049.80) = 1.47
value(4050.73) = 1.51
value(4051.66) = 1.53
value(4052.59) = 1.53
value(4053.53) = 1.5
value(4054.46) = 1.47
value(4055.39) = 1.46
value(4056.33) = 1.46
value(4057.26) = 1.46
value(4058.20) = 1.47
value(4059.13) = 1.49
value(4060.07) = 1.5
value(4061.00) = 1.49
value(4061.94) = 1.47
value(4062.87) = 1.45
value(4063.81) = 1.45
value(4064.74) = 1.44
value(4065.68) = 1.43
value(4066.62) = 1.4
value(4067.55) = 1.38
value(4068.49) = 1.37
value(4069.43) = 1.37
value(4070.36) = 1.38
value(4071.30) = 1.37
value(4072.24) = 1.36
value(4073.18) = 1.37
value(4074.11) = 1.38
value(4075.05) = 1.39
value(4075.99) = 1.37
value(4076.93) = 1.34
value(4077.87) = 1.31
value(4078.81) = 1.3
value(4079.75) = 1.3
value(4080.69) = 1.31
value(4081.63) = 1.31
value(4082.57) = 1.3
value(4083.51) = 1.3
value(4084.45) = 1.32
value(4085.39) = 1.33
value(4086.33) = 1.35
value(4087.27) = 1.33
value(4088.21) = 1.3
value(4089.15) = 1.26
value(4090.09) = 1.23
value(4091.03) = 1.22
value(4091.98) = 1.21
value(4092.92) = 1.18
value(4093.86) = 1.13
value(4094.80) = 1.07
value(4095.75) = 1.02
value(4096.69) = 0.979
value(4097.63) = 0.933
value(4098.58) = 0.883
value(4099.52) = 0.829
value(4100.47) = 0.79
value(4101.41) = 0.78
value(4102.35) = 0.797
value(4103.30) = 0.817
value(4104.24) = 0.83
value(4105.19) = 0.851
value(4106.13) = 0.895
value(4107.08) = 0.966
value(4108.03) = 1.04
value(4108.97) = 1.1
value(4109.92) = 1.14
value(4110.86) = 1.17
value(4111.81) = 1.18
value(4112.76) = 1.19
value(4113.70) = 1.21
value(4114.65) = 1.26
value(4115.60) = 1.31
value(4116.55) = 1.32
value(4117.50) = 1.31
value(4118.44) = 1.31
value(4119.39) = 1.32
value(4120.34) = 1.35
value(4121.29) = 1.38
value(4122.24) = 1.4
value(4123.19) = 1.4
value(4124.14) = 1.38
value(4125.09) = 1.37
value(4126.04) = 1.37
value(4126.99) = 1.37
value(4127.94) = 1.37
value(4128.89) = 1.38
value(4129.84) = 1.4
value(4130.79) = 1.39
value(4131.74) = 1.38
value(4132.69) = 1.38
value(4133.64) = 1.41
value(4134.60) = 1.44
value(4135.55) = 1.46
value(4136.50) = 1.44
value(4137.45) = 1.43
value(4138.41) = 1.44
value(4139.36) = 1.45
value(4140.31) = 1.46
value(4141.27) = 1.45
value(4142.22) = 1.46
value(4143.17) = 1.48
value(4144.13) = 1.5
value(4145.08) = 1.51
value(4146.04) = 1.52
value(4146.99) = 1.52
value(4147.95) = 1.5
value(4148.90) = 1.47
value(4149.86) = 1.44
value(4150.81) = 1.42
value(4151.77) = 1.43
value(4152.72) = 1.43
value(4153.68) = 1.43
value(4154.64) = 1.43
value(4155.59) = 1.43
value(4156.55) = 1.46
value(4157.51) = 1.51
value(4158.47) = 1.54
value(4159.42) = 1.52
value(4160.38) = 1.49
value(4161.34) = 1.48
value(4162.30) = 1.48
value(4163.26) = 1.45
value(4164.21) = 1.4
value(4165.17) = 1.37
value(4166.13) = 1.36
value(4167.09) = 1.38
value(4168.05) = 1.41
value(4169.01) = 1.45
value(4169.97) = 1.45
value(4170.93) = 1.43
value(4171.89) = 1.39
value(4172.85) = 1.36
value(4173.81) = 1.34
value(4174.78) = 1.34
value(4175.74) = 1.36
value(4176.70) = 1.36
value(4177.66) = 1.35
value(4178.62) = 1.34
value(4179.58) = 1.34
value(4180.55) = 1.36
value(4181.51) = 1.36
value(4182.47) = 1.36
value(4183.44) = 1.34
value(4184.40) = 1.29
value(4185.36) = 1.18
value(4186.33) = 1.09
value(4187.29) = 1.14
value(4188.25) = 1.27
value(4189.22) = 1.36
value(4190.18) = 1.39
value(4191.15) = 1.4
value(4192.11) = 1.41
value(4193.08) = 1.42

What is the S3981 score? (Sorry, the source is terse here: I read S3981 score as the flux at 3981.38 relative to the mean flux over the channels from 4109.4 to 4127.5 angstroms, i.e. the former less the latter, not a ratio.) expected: -0.18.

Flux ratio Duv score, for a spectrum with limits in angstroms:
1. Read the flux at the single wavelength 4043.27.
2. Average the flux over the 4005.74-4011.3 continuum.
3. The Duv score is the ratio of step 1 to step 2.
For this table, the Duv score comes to 1.11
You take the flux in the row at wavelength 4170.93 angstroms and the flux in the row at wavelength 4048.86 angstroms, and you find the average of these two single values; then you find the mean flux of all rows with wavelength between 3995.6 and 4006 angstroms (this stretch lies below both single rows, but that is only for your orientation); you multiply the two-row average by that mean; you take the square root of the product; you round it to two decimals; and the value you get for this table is 1.41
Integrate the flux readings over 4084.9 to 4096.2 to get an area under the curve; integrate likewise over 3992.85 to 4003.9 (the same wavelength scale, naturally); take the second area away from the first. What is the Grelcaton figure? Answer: -1.3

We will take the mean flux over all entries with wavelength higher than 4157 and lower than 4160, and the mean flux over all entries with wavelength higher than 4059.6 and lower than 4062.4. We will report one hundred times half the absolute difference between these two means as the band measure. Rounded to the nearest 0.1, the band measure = 1.8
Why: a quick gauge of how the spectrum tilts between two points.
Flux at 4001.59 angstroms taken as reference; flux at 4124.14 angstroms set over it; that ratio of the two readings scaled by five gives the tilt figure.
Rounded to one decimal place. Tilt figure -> 4.9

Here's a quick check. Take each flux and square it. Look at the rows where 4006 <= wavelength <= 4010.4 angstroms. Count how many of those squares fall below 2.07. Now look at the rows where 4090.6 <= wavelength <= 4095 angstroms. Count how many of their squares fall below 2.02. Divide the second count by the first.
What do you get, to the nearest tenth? 1.0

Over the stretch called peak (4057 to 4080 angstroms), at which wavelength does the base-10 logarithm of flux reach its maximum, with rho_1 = 4060.07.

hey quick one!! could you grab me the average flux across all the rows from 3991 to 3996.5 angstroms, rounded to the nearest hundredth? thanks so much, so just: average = 1.35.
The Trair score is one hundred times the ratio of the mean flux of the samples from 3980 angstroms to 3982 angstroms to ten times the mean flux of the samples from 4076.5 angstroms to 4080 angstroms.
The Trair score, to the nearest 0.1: 8.4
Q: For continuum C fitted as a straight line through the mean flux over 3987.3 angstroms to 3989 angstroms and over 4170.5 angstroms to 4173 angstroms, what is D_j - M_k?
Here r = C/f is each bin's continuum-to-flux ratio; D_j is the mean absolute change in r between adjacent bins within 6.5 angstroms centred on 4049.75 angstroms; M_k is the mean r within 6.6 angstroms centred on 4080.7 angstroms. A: -1.04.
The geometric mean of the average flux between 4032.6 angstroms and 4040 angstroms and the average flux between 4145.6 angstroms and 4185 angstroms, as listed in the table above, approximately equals 1.43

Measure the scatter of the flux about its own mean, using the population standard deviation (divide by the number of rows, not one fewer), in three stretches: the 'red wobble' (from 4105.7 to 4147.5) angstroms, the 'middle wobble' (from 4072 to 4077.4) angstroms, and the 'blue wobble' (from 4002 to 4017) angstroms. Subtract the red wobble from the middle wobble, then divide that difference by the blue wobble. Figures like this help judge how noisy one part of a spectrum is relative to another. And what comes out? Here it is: -2.2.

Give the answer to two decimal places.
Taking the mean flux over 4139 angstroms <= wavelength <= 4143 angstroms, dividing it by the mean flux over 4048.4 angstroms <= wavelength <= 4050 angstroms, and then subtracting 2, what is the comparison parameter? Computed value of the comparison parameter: -1.00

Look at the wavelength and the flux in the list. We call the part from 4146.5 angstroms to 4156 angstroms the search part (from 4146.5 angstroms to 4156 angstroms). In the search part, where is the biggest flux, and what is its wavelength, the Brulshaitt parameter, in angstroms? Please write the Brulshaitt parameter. 4146.99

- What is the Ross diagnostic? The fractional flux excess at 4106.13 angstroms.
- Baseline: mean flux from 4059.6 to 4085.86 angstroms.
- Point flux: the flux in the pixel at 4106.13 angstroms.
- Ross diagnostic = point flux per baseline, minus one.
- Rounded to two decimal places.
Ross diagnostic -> -0.35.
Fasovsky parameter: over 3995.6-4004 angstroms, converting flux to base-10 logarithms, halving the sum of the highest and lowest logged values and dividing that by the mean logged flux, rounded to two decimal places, 0.97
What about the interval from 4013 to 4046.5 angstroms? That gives 1.01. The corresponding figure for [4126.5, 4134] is 1.01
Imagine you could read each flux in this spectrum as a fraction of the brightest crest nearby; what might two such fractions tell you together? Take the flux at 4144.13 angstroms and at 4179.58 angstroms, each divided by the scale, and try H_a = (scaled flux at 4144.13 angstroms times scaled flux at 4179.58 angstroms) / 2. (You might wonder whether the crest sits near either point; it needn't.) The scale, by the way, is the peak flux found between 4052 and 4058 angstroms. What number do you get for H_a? 0.429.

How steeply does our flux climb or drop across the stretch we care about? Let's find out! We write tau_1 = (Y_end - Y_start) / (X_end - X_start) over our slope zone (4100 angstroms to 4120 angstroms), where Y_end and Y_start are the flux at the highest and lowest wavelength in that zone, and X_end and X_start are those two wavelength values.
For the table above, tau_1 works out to 0.0280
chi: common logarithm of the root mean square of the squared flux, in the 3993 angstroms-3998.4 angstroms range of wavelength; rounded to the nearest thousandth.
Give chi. 0.249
